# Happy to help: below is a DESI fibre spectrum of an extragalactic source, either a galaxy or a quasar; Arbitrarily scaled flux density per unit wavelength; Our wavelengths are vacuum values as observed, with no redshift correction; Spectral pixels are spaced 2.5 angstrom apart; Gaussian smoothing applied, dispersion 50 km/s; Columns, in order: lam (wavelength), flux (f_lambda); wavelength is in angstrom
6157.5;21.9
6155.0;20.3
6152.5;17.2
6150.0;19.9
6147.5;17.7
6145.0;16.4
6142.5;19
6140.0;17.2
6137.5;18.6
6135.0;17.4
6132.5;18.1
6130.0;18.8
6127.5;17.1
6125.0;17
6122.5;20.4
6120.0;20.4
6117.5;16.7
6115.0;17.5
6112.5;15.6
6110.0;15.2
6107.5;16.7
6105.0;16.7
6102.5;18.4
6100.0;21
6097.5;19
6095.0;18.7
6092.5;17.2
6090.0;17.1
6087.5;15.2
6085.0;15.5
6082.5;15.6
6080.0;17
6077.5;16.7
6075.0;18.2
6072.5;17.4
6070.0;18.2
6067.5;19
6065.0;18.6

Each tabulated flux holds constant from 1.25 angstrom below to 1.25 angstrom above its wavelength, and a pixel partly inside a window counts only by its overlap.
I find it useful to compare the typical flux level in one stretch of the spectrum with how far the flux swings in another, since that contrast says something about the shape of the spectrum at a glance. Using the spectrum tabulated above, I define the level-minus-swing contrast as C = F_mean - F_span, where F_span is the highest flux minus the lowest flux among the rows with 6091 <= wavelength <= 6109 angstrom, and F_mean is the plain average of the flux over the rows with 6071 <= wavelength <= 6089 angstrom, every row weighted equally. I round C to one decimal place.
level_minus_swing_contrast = 12.2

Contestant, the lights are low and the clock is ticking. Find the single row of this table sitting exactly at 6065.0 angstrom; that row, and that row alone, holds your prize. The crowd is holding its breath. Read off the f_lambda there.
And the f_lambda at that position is 18.6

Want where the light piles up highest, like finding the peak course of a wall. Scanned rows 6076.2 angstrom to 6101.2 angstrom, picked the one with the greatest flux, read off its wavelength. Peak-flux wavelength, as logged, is 6100.0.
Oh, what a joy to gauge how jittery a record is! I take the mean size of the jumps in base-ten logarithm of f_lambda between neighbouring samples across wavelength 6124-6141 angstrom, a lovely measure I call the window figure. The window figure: 0.023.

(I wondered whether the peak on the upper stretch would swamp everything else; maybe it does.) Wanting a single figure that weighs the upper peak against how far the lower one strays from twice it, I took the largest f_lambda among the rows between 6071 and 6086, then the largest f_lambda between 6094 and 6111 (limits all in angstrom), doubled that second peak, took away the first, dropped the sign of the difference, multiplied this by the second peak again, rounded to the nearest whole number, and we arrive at 500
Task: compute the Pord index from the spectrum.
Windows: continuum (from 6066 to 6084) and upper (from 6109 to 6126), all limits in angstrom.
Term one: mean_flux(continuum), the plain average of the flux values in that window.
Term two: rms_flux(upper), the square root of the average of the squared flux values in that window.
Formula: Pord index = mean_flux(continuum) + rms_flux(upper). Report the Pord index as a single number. 35.1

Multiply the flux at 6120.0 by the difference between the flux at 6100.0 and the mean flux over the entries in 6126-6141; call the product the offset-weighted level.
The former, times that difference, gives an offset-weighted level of 64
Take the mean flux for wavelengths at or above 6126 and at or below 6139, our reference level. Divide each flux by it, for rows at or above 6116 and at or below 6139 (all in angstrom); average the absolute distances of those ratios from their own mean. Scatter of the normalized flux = 0.063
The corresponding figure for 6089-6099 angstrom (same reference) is 0.047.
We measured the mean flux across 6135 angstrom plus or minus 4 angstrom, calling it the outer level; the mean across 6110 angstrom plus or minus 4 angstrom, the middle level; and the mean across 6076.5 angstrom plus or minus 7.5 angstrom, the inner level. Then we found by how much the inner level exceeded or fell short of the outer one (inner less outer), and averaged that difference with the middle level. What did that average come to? 7.5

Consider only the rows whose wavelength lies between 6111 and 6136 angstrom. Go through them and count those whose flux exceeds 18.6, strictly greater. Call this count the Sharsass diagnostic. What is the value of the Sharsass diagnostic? 3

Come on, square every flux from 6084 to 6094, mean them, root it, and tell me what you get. 16.3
